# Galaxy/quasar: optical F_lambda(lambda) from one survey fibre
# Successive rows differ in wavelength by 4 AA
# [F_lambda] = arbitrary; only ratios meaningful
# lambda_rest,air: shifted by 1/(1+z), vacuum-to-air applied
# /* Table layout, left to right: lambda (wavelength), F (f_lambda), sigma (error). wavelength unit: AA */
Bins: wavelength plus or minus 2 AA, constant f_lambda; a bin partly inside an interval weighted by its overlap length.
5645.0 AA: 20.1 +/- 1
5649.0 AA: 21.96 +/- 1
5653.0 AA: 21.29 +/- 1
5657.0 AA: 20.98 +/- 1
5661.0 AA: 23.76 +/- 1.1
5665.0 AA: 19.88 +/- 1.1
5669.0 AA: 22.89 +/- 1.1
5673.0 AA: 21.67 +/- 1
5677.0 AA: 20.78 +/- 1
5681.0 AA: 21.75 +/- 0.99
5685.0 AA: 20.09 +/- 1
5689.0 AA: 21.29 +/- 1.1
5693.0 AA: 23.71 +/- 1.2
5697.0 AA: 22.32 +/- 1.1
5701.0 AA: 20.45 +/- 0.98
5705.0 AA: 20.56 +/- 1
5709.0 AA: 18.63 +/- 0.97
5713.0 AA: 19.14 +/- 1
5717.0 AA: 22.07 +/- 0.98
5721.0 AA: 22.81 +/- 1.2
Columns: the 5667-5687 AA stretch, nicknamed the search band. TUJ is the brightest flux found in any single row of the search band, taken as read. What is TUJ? 22.89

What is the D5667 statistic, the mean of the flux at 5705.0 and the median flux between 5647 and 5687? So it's 21.0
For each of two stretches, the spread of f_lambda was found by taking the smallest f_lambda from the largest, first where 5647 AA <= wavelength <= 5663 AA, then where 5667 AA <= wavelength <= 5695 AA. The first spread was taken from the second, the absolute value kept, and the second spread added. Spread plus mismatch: 4.5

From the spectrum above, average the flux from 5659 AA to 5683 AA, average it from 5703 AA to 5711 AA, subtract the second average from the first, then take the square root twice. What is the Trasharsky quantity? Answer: 1.2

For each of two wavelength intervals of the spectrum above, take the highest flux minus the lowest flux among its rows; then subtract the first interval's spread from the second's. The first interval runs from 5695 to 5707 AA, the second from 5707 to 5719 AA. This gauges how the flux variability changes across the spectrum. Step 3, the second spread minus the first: 1.6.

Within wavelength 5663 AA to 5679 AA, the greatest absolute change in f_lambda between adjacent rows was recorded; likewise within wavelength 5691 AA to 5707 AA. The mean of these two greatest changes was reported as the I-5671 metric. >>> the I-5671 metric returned 2.44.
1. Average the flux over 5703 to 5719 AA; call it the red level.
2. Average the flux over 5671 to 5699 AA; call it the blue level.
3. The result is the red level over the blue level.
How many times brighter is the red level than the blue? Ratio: 0.93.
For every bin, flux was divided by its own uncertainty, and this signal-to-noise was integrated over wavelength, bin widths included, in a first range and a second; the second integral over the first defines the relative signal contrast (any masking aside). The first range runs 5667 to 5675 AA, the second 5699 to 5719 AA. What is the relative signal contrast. 2.4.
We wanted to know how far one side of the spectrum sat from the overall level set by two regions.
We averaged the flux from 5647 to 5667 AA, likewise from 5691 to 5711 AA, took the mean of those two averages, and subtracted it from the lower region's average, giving 0.2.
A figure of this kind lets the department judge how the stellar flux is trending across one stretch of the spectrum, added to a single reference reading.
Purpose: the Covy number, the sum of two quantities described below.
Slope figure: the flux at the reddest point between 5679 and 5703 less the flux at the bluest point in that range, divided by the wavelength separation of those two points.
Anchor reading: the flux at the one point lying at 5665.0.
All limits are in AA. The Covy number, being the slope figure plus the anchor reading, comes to 19.8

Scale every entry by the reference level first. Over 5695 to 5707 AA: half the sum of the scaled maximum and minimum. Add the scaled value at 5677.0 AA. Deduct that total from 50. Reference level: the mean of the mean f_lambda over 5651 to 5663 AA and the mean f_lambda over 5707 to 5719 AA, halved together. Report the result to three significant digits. 48.0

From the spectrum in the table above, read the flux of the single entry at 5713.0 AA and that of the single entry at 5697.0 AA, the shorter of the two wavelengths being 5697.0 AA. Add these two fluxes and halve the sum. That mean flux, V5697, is 20.7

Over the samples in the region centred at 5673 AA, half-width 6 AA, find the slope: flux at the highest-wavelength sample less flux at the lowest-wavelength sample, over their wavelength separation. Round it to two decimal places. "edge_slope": -0.26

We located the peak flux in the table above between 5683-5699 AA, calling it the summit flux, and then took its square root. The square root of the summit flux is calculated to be 4.87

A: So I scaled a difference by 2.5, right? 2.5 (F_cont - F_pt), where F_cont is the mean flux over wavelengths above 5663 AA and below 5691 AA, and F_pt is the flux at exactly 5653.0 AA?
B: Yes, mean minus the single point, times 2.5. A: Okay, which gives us 0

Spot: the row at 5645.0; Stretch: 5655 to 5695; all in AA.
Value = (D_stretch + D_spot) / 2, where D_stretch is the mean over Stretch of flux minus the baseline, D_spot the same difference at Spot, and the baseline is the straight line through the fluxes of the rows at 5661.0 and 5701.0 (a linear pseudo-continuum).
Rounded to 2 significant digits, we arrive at -3.0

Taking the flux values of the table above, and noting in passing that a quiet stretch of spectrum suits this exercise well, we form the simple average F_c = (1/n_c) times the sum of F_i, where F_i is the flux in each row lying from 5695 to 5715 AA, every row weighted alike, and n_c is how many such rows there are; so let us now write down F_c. 20.2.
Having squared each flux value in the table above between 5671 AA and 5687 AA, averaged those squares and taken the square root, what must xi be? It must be 21.1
